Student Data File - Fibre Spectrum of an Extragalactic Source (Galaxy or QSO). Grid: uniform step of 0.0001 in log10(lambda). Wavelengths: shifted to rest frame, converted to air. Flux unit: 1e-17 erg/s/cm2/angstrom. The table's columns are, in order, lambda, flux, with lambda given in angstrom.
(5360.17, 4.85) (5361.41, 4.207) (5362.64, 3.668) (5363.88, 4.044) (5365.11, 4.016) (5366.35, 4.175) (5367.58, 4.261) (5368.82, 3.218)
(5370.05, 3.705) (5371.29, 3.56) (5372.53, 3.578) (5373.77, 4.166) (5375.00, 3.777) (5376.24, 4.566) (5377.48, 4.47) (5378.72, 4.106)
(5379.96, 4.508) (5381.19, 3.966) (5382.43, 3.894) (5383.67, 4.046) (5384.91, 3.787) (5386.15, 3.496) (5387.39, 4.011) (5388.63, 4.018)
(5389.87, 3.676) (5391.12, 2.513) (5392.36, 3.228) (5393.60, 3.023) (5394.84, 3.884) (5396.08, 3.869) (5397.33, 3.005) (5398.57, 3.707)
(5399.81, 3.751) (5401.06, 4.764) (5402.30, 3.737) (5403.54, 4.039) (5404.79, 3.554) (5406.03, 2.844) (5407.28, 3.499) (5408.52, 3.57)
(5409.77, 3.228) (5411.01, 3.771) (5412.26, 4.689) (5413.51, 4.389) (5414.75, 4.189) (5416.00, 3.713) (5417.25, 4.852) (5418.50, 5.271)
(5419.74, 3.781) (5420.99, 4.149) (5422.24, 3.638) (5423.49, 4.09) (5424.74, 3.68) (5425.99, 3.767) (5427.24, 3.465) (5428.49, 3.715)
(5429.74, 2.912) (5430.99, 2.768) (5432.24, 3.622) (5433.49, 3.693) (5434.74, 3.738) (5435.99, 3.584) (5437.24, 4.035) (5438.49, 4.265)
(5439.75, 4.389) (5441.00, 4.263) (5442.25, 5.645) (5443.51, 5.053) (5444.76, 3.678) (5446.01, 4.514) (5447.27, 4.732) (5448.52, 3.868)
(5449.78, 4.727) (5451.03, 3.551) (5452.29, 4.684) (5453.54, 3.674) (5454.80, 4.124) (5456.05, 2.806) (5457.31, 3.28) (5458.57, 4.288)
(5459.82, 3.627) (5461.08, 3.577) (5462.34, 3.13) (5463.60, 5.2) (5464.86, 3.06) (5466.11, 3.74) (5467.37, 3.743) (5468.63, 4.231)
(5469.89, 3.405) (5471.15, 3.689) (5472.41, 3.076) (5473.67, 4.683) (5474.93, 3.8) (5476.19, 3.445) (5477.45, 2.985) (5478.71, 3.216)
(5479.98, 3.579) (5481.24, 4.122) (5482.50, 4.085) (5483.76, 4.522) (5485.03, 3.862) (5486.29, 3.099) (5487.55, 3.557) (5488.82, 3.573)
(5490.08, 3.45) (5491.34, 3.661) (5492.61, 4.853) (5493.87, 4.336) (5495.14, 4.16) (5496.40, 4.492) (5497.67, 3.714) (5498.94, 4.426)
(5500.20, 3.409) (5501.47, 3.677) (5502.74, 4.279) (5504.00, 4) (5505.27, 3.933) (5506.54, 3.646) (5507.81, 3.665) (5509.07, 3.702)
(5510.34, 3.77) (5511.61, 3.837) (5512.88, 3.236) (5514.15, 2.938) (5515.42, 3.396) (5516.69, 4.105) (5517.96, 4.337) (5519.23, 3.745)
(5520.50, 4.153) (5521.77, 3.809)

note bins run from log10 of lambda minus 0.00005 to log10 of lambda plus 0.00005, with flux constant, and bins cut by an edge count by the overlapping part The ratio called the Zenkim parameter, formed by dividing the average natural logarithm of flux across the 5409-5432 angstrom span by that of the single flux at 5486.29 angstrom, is 1.19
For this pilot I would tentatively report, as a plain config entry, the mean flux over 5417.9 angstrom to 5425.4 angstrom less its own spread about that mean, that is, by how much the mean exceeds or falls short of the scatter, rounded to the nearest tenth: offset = 3.5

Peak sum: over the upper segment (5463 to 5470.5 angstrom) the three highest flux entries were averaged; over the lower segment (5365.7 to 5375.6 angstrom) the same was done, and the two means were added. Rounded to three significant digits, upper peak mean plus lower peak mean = 8.59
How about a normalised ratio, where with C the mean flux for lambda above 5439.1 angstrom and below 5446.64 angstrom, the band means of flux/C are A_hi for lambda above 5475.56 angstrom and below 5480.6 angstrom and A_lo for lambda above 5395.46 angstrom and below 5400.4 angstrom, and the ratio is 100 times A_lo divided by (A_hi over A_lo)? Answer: 85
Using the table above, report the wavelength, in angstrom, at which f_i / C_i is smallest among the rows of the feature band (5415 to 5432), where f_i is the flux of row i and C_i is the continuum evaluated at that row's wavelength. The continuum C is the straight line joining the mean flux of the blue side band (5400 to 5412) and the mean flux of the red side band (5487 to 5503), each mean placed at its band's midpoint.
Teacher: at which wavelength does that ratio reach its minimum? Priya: 5430.99 angstrom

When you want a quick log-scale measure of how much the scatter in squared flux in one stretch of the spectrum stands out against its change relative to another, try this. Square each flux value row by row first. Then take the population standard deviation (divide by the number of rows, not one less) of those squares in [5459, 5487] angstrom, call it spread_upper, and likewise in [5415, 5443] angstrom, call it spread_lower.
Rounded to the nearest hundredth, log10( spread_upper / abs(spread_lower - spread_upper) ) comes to 0.63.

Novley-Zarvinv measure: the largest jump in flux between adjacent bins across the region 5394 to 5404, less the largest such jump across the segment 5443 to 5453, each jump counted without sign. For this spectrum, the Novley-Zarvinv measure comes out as -0.35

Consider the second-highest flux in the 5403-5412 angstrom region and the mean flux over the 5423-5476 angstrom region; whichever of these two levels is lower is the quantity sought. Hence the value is 3.77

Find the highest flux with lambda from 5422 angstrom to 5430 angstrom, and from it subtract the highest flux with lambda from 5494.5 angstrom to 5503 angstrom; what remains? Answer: -0.40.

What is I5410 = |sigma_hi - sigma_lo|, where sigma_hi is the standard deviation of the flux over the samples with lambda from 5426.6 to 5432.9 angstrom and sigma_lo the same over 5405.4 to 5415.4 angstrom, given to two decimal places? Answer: 0.19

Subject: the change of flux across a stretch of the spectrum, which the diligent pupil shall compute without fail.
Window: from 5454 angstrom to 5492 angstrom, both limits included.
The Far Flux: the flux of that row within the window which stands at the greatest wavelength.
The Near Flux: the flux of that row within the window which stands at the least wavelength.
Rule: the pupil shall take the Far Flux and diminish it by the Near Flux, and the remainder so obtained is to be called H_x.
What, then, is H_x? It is -0.5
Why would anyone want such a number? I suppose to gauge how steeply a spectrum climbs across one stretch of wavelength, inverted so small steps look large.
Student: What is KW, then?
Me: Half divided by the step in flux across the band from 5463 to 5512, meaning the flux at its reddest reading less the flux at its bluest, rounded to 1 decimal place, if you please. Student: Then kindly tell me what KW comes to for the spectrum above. -0.4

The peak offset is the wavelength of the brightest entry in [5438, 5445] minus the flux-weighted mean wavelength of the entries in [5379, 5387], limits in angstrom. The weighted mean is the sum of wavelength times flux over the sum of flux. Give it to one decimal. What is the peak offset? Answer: 59.3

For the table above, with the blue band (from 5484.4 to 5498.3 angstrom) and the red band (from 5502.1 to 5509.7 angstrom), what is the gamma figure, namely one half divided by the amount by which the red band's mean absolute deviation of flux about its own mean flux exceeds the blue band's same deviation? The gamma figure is -2.3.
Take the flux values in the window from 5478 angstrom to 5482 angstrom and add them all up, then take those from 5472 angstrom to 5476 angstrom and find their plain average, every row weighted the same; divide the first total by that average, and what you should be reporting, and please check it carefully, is 2.83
